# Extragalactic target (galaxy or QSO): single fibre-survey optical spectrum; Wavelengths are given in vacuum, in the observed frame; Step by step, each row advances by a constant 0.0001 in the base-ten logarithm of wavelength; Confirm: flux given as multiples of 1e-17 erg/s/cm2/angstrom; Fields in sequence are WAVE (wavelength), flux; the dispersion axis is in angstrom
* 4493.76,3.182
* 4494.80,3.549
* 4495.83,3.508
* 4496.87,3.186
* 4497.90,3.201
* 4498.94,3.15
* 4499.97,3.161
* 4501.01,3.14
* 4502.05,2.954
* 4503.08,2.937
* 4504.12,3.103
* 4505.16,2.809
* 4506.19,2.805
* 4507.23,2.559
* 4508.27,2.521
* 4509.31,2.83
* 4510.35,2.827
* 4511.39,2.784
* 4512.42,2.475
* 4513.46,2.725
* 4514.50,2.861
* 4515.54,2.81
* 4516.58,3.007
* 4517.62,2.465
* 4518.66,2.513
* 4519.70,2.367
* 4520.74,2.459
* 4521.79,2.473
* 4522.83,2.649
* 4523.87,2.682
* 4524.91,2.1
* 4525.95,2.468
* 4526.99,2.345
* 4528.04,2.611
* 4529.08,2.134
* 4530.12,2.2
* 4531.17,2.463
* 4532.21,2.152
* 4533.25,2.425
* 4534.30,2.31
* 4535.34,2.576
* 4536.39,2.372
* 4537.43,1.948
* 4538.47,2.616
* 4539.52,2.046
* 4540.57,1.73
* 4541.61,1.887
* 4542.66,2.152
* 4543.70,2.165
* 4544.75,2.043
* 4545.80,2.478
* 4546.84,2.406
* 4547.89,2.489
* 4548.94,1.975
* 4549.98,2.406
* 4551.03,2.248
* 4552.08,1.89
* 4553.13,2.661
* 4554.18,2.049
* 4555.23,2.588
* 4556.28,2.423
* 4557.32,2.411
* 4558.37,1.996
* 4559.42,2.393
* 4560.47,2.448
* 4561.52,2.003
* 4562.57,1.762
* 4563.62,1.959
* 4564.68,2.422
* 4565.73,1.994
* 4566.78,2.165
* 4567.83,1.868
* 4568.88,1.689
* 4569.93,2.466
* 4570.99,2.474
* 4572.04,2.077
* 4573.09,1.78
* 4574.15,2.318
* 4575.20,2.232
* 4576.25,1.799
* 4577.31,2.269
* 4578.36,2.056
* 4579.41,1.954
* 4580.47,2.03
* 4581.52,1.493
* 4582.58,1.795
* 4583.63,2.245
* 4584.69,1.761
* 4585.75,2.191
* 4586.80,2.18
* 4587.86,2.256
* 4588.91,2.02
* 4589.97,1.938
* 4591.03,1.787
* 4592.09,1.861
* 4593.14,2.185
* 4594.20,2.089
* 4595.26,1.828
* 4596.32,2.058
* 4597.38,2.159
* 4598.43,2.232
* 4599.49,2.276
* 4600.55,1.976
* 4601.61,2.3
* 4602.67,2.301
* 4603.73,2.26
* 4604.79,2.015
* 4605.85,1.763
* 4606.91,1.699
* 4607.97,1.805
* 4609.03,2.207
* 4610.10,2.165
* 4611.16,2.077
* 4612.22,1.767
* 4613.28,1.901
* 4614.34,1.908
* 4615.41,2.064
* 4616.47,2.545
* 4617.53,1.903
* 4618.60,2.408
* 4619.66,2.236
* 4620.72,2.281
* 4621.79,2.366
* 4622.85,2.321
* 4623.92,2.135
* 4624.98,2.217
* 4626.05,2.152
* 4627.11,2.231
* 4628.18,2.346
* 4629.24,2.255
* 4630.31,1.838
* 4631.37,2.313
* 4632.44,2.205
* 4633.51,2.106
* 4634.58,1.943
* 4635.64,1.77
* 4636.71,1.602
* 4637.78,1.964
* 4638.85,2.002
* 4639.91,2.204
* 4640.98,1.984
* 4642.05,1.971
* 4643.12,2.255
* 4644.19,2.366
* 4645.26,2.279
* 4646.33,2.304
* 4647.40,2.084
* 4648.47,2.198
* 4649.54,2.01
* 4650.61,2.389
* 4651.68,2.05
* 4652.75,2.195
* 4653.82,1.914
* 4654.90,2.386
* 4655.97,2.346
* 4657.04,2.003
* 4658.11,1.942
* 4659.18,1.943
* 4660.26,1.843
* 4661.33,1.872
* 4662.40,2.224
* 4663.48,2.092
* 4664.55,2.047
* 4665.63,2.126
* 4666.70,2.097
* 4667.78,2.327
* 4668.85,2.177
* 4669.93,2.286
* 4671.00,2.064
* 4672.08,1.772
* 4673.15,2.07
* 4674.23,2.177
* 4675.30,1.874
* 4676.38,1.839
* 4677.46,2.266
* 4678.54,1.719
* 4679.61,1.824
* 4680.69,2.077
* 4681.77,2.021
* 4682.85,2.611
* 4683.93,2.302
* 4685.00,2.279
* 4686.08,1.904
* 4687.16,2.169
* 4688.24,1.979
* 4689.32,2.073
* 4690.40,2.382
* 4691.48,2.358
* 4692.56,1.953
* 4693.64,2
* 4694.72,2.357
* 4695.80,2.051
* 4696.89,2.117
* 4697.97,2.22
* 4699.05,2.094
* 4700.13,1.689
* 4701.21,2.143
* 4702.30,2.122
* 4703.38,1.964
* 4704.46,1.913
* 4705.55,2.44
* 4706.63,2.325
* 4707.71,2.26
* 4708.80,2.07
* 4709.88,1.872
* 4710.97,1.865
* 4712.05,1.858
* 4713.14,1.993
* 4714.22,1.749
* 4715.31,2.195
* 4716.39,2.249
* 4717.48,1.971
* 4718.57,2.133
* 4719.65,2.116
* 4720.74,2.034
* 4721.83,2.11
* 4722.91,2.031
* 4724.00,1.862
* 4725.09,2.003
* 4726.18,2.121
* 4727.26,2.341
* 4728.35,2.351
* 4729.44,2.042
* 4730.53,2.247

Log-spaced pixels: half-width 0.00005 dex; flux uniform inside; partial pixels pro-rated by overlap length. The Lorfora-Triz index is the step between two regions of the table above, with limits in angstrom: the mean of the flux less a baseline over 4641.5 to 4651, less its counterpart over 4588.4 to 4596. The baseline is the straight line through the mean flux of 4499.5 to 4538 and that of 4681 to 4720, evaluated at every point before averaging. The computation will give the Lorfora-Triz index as 0.39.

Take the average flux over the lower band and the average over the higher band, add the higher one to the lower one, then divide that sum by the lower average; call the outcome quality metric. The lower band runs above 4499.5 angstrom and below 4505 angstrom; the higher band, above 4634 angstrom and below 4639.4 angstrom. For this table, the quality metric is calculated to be 1.61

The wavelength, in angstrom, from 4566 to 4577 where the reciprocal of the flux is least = 4570.99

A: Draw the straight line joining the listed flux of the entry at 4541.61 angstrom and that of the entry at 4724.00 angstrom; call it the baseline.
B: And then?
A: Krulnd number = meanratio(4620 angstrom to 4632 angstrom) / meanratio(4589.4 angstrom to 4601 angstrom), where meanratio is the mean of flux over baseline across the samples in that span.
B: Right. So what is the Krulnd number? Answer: 1.09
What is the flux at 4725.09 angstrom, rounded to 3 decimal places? 2.003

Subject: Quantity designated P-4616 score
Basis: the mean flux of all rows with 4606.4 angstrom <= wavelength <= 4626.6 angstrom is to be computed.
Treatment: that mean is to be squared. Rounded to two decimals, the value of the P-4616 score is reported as 4.47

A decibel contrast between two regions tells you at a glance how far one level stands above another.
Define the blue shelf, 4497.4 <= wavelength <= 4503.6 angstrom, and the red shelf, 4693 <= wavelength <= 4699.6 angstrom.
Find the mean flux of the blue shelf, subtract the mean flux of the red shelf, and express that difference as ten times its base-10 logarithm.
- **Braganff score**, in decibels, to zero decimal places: 0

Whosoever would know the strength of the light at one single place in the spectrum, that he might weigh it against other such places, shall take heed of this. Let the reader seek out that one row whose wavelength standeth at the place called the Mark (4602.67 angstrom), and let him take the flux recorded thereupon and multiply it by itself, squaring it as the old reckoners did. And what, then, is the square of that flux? 5.3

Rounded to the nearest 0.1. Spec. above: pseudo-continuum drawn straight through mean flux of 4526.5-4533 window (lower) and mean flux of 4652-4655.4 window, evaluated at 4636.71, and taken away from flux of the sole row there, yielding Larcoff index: -0.6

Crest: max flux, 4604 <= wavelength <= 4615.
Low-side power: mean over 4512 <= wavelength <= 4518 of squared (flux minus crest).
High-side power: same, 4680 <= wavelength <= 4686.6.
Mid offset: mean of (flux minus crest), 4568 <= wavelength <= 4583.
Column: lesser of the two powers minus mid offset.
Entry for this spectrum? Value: 0.23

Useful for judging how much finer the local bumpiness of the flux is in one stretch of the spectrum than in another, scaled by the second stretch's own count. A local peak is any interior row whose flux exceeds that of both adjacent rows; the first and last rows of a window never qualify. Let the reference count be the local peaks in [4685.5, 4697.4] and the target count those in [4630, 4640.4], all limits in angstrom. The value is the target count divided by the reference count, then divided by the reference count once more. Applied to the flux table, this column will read 0.11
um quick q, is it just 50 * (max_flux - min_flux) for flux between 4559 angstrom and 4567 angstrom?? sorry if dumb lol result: 34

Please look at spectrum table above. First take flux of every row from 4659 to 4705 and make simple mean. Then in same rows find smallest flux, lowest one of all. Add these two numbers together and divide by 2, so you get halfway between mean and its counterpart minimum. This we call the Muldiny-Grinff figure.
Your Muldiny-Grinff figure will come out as 1.88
